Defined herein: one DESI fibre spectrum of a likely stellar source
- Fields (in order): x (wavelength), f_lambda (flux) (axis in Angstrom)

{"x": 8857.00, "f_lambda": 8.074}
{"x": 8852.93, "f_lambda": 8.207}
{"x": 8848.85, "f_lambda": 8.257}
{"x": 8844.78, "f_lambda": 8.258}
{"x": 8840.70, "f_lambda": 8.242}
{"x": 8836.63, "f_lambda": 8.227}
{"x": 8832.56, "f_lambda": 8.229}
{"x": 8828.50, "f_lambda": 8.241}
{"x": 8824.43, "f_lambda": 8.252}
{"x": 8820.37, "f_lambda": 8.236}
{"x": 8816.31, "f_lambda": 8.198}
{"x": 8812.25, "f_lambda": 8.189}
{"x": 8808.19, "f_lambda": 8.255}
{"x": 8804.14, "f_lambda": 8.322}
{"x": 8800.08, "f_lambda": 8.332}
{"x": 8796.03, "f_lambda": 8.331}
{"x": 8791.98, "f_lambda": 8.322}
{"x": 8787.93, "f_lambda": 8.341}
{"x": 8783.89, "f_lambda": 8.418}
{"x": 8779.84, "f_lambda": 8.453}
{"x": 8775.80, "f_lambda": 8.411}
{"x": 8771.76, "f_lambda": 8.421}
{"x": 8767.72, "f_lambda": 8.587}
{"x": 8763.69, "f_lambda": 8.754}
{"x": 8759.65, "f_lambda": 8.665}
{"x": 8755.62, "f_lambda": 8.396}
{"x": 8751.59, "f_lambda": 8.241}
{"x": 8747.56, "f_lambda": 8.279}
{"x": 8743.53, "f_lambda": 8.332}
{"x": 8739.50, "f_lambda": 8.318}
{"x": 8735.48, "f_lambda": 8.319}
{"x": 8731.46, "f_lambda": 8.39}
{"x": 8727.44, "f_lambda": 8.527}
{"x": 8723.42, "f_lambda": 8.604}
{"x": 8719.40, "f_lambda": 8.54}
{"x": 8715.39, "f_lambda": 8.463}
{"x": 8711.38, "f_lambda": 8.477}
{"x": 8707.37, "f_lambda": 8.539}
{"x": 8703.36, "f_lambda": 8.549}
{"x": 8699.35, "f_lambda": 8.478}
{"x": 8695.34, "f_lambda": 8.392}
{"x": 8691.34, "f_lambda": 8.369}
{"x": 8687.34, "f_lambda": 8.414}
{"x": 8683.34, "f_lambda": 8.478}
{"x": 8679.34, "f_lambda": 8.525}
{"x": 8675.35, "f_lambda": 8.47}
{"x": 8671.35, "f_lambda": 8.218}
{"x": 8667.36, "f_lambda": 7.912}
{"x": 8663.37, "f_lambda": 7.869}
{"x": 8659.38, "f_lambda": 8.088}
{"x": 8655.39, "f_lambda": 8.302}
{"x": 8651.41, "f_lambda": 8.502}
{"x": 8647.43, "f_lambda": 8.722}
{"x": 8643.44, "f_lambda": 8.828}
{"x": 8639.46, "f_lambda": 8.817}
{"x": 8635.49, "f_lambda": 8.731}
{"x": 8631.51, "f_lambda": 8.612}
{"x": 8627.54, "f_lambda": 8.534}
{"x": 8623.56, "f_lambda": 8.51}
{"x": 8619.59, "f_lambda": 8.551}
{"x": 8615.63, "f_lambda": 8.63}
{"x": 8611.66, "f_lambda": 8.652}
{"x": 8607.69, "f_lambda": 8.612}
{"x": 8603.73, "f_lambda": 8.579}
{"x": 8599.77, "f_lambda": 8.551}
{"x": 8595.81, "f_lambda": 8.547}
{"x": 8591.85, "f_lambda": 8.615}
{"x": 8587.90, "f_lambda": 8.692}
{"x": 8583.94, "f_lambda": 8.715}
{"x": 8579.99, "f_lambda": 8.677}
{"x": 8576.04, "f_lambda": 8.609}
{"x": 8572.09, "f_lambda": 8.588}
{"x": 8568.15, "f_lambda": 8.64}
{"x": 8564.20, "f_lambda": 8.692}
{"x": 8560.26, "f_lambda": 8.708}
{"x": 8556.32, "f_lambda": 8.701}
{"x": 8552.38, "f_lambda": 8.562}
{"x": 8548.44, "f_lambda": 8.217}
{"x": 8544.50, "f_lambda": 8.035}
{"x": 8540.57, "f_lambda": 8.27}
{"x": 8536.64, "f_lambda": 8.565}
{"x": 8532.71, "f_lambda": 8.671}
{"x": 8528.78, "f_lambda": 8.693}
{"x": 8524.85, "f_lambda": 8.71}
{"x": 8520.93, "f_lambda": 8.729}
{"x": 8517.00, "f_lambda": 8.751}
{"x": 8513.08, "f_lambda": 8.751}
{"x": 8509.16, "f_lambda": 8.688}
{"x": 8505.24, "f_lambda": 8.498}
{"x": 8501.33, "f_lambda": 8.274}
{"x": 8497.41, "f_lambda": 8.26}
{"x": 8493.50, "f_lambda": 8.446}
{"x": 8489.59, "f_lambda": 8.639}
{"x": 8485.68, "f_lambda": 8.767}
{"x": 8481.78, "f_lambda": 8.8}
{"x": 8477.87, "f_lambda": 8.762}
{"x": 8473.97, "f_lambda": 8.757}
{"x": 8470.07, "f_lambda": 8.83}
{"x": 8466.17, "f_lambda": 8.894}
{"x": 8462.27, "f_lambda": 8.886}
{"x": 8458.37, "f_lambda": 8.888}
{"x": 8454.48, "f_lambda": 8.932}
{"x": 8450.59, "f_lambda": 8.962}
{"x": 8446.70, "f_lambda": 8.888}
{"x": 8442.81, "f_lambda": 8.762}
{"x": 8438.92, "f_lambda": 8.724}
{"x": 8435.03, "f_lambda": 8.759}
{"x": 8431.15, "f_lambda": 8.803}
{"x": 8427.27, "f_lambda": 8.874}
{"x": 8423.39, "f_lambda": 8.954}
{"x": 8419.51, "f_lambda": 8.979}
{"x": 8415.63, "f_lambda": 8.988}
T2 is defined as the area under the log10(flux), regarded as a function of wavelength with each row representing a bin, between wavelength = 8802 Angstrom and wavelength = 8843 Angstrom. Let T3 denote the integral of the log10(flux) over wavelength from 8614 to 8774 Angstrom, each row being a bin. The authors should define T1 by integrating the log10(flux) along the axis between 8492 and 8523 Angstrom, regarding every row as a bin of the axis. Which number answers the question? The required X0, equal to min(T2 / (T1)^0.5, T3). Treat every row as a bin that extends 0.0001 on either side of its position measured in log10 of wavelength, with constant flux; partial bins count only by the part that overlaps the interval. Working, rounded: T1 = 29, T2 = 38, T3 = 148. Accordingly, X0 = 7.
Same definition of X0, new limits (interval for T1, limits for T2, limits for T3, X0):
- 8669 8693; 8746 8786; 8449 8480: 8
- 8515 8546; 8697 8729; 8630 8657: 6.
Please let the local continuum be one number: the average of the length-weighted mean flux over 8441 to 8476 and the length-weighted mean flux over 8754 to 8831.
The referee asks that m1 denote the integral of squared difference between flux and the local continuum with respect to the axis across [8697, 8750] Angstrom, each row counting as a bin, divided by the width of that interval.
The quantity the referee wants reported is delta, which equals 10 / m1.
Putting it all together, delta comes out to 239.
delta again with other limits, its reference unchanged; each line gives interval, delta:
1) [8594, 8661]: 327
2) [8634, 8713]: 99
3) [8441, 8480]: 166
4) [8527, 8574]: 180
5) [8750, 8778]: 243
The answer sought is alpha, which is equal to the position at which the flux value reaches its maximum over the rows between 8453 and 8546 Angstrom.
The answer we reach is 8454.48 Angstrom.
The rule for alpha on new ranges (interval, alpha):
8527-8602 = 8583.94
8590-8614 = 8611.66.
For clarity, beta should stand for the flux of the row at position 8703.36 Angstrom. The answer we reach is 8.549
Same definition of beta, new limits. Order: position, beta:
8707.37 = 8.539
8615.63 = 8.63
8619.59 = 8.551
